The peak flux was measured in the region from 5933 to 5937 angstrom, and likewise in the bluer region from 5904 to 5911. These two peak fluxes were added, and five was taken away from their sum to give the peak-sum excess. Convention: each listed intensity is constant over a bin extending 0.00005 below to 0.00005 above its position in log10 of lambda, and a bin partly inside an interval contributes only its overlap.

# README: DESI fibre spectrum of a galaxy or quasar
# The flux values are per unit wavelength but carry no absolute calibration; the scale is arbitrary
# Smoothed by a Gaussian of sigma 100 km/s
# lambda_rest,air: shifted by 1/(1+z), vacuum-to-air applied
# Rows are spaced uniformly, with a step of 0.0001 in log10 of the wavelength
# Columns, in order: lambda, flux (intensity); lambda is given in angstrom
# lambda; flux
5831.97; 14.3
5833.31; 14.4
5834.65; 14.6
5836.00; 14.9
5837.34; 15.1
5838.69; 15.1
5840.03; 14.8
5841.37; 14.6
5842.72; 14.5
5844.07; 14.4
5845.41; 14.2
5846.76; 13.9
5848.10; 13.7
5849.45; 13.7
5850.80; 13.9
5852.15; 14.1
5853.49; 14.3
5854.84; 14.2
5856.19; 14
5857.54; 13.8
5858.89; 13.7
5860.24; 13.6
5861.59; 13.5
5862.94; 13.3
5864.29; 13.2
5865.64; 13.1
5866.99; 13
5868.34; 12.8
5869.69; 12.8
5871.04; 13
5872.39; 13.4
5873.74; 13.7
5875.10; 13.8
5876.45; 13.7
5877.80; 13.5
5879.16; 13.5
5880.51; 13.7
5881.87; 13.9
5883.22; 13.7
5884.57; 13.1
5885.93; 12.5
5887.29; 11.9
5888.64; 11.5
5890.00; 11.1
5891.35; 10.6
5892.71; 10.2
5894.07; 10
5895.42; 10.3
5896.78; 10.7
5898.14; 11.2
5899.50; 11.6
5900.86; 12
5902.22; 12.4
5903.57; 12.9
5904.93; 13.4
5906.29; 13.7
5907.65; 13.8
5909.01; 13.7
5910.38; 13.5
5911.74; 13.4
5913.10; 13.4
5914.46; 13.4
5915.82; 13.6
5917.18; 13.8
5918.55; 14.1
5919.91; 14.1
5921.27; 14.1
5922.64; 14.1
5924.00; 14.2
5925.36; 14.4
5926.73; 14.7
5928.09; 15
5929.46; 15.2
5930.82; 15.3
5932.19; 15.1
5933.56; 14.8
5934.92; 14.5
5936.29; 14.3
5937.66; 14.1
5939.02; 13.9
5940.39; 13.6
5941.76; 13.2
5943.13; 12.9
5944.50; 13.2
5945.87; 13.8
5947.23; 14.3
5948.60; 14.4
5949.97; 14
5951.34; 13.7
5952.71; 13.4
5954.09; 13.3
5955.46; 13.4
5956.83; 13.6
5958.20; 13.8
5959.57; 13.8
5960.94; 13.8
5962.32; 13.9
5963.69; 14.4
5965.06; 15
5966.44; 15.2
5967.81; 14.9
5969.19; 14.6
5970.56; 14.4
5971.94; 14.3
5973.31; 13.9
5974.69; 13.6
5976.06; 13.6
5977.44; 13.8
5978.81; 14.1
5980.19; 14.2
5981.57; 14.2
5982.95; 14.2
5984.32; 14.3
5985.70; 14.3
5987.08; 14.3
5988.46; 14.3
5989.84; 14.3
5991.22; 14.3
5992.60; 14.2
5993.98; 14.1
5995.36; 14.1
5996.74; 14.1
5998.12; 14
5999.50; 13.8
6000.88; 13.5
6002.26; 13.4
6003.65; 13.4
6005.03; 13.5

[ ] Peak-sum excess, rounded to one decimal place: 23.6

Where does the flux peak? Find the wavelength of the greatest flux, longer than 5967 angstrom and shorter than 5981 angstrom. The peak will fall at 5967.81 angstrom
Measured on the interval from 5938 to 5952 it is 5948.60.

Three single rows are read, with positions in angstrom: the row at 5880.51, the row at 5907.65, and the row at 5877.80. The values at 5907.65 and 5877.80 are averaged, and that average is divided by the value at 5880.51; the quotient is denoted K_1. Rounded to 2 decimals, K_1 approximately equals 1.00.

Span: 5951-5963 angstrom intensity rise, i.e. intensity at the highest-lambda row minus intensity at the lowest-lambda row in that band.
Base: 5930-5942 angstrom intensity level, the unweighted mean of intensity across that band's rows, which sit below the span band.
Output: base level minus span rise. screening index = 14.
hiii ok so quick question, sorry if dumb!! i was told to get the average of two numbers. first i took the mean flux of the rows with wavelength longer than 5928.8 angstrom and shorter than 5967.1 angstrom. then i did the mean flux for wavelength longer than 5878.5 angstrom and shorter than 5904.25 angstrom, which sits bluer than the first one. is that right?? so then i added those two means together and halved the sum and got 13.0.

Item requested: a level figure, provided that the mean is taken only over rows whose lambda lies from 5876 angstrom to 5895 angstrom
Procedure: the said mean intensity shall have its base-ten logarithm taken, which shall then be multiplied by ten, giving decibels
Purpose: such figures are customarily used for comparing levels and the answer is 10.9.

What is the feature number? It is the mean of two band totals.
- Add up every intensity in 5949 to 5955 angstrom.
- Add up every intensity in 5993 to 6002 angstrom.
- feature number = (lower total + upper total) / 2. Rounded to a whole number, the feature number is 69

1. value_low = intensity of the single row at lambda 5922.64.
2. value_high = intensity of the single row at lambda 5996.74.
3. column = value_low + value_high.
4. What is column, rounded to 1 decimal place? 28.2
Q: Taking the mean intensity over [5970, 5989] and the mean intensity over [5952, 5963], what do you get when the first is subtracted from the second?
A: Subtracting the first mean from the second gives -0.5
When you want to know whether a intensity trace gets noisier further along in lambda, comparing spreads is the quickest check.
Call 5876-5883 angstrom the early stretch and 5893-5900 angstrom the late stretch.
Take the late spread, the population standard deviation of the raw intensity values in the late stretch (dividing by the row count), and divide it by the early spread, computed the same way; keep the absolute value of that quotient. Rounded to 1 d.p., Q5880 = 3.9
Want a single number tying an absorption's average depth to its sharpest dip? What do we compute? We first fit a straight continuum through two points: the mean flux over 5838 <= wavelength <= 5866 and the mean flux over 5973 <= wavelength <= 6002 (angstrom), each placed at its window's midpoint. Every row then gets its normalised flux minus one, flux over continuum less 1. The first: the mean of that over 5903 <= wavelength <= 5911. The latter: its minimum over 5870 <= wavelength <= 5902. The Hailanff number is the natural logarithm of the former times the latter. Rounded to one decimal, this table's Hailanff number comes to -4.6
